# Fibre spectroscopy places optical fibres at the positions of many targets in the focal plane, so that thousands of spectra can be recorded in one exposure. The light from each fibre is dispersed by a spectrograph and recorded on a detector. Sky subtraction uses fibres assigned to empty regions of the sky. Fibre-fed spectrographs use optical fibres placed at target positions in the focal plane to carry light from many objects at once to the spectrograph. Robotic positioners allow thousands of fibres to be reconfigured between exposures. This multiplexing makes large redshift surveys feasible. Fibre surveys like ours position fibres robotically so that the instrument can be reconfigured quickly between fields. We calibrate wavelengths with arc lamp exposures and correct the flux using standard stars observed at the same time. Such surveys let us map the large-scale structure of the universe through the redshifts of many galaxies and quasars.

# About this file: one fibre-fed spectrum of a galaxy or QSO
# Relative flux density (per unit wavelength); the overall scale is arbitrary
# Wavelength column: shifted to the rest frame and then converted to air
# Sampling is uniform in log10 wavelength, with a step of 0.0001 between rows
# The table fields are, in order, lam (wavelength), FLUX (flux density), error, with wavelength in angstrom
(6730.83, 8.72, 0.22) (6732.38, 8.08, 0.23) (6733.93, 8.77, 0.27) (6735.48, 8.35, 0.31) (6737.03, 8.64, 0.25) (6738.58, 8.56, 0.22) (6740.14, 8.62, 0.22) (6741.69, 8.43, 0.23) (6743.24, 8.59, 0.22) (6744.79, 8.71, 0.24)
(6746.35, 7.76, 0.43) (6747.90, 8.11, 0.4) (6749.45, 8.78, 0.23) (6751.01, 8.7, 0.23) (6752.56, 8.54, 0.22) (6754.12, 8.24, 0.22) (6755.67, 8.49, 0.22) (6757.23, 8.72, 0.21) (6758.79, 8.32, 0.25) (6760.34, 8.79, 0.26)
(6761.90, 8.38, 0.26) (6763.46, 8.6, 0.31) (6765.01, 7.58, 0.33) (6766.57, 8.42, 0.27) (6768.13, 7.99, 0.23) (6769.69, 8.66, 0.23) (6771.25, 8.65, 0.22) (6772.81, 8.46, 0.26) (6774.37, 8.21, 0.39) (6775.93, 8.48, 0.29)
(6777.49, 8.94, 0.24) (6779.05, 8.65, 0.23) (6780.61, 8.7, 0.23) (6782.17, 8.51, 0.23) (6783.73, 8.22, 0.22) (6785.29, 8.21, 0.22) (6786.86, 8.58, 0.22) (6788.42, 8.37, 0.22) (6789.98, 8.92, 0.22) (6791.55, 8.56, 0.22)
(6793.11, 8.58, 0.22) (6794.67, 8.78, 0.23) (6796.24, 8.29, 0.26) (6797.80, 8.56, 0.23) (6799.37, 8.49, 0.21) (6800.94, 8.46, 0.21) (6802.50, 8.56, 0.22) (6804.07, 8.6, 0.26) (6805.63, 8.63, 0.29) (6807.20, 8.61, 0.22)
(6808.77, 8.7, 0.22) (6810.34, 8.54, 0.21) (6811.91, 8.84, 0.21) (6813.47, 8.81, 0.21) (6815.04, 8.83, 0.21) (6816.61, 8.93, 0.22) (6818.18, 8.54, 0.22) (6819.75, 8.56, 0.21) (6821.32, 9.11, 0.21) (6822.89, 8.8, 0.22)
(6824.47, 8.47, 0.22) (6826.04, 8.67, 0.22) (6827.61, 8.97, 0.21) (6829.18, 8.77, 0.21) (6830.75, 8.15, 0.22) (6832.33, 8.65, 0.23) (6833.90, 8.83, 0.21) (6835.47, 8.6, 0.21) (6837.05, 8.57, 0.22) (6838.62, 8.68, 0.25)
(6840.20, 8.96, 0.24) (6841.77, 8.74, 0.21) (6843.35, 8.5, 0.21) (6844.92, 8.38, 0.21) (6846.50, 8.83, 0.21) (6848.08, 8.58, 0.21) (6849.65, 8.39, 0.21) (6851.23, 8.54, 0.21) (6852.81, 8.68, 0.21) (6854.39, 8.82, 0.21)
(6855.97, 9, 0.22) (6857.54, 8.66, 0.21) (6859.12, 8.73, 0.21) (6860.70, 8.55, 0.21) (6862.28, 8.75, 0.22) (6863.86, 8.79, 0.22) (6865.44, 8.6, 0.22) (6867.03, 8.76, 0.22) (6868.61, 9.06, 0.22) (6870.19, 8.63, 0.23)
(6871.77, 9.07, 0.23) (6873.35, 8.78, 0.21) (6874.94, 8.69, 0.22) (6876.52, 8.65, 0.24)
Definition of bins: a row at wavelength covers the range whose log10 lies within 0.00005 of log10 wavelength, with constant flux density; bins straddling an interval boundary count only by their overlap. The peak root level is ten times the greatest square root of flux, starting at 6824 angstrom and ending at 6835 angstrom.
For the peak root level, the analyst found 29.9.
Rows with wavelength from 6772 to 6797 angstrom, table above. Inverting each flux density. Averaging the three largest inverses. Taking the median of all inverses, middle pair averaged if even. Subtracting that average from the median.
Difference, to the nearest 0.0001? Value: -0.0046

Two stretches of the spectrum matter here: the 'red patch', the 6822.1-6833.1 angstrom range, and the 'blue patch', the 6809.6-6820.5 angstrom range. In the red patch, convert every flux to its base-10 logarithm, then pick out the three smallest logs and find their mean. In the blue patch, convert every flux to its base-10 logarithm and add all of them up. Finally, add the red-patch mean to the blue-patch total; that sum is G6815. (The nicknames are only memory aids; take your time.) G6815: 7.51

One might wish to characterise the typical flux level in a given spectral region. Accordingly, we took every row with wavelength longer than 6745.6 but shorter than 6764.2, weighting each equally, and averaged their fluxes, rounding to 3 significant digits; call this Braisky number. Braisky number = 8.45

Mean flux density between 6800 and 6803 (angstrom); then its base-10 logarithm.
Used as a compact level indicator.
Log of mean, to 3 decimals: 0.930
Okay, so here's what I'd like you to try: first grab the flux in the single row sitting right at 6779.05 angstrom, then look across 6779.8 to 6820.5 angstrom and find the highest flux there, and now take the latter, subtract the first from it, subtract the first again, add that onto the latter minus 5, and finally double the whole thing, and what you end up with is -8.9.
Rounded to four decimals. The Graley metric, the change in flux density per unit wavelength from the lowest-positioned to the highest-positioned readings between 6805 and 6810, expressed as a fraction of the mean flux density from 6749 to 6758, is 0.0026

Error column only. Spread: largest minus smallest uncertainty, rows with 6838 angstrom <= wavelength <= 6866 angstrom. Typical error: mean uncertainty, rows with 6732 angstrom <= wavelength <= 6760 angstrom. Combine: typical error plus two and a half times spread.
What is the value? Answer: 0.356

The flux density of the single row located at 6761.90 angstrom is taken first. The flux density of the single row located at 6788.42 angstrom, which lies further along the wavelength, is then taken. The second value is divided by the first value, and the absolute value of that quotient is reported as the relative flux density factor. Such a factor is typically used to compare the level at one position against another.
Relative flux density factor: 0.999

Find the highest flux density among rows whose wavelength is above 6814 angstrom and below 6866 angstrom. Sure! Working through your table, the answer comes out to 9.11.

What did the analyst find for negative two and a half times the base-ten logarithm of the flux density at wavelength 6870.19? -2.34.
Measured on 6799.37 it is -2.32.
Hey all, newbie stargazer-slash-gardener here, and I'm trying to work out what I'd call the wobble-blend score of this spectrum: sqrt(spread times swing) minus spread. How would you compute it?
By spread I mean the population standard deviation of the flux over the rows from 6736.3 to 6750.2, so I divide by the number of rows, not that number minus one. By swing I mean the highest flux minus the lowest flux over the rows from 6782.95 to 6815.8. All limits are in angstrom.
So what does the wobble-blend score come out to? 0.159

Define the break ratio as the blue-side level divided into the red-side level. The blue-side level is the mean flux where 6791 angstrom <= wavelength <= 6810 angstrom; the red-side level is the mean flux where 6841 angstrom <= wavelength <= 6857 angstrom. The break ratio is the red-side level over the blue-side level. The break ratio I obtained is 1.01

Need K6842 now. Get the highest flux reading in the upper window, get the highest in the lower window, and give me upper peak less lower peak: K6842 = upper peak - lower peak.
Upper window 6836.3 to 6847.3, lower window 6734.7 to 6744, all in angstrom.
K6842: 0.32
